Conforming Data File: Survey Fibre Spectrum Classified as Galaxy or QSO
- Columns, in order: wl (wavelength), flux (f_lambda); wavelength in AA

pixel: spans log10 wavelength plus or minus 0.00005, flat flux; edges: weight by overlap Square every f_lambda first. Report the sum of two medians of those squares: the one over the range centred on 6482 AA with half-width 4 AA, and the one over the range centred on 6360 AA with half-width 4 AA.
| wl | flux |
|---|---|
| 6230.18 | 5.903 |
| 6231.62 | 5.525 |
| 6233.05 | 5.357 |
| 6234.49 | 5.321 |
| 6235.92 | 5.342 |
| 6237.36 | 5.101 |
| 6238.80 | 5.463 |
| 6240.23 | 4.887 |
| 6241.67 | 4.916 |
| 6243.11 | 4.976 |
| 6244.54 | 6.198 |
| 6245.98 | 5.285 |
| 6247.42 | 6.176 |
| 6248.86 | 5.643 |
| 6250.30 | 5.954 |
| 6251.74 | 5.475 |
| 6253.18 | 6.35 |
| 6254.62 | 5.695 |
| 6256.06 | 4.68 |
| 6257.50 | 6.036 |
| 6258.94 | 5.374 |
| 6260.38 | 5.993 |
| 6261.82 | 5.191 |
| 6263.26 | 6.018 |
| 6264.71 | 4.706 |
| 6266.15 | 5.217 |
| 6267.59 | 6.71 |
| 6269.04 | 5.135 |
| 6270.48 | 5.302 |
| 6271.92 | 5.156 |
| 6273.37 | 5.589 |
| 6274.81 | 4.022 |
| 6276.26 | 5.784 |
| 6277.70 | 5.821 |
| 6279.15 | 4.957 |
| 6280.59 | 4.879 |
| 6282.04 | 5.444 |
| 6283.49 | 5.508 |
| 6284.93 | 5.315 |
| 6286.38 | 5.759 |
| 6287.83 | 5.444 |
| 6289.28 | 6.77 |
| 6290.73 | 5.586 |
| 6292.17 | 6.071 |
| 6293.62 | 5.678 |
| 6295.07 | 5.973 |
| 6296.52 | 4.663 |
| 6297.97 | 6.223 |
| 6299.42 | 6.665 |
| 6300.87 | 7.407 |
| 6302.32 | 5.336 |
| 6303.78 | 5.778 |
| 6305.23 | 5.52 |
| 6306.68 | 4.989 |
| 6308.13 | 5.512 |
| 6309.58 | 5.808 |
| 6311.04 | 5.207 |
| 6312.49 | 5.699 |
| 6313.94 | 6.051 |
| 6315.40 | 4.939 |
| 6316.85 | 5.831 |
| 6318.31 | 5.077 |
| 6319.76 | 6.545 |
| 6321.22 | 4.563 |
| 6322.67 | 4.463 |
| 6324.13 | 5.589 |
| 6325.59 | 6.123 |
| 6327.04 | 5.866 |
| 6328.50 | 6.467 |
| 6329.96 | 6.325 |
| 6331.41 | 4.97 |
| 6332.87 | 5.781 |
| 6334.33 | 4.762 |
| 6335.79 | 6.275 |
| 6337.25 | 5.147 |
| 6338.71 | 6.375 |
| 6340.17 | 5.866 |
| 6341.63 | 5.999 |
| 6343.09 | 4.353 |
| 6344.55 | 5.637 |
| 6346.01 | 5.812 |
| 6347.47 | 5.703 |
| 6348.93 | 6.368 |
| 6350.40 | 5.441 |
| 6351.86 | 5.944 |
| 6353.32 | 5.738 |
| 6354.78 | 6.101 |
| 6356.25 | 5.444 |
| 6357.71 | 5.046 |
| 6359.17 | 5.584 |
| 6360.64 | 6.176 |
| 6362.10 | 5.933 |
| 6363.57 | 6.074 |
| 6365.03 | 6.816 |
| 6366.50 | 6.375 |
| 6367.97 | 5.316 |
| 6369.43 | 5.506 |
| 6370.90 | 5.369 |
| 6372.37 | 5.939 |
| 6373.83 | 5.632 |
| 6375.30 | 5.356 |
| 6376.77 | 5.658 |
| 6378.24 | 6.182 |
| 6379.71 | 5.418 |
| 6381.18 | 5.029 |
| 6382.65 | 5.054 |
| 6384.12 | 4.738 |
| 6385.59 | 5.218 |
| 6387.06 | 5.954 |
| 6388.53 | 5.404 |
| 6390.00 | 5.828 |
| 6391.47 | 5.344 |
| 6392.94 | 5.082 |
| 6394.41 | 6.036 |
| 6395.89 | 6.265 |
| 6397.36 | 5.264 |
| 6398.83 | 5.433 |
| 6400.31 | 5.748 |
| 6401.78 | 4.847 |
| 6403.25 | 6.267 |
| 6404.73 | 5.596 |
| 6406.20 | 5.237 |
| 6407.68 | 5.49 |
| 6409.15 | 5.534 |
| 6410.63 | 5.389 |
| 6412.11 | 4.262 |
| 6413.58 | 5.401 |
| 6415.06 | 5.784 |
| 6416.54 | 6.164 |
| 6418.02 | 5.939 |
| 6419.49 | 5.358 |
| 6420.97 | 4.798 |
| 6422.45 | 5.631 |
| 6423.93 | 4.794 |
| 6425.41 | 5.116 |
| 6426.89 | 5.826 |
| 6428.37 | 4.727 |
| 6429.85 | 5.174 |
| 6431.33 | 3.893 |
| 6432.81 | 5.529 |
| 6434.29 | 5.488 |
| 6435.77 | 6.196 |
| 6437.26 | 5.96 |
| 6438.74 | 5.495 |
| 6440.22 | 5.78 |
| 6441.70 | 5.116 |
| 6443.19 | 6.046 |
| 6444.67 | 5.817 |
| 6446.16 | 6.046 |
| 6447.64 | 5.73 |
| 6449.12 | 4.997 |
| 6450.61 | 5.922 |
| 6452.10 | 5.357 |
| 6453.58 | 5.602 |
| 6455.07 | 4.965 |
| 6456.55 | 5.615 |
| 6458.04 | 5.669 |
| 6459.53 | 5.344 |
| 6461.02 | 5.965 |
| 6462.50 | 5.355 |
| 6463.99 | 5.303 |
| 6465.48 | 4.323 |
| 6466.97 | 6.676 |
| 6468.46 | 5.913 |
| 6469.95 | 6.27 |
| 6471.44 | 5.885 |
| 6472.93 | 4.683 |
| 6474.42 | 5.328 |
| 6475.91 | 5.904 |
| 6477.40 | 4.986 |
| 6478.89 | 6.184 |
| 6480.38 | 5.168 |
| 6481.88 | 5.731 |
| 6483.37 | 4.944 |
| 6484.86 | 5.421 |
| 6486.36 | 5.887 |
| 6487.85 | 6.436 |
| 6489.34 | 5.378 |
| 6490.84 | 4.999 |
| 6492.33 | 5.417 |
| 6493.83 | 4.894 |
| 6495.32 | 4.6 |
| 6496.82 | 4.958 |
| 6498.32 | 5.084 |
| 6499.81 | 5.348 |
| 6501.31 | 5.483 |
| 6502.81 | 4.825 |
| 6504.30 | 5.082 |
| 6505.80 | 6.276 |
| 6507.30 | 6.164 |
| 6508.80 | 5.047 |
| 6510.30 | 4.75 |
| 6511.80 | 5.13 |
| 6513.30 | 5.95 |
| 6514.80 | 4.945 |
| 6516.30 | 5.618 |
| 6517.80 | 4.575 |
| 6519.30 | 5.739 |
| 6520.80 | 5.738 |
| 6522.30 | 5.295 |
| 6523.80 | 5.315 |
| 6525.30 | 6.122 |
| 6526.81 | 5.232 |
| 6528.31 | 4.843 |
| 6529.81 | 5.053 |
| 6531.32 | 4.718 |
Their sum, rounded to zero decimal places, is 63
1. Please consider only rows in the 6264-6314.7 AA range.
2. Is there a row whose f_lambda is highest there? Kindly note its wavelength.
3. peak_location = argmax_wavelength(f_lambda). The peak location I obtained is 6300.87 AA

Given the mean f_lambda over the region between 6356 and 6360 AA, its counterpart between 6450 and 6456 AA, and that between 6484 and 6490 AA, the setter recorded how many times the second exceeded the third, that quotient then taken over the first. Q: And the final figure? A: 0.176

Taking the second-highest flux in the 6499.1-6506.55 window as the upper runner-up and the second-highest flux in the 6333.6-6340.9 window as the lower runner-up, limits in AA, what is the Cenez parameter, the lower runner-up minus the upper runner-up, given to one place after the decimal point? 0.8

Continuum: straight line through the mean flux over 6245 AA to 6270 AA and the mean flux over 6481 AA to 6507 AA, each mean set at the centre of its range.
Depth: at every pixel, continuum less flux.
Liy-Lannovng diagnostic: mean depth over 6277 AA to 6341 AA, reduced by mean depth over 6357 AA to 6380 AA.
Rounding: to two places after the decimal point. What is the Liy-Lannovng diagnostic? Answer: 0.19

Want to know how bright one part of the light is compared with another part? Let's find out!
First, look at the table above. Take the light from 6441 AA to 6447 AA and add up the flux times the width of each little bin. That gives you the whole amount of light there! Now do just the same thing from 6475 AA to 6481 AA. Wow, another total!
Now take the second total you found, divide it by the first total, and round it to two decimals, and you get 0.97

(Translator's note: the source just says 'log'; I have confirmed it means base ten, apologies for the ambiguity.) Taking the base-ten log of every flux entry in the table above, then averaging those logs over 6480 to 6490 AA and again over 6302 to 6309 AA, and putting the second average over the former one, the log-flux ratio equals 0.99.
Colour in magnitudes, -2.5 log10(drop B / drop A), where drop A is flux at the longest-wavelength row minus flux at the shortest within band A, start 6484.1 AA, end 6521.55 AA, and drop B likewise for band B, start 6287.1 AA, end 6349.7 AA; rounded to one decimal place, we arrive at -1.2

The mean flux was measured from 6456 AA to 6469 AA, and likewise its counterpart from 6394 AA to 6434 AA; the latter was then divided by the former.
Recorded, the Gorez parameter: 0.97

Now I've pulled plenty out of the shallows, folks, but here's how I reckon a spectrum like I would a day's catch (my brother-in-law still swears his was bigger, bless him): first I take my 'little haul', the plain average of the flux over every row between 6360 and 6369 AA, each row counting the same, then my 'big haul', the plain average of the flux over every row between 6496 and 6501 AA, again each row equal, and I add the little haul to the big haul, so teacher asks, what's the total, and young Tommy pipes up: 11.2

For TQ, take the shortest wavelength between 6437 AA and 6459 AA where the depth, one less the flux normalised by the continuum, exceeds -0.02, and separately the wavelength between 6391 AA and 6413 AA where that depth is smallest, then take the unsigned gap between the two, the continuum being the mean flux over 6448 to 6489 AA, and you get 35.5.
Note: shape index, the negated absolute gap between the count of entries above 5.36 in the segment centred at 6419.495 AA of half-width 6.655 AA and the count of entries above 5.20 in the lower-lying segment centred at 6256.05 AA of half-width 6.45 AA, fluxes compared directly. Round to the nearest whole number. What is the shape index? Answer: -2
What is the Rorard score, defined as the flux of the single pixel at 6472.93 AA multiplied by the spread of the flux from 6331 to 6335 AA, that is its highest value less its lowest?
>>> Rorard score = 5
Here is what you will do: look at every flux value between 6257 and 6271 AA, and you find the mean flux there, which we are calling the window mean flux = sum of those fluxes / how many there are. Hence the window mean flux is 5.57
